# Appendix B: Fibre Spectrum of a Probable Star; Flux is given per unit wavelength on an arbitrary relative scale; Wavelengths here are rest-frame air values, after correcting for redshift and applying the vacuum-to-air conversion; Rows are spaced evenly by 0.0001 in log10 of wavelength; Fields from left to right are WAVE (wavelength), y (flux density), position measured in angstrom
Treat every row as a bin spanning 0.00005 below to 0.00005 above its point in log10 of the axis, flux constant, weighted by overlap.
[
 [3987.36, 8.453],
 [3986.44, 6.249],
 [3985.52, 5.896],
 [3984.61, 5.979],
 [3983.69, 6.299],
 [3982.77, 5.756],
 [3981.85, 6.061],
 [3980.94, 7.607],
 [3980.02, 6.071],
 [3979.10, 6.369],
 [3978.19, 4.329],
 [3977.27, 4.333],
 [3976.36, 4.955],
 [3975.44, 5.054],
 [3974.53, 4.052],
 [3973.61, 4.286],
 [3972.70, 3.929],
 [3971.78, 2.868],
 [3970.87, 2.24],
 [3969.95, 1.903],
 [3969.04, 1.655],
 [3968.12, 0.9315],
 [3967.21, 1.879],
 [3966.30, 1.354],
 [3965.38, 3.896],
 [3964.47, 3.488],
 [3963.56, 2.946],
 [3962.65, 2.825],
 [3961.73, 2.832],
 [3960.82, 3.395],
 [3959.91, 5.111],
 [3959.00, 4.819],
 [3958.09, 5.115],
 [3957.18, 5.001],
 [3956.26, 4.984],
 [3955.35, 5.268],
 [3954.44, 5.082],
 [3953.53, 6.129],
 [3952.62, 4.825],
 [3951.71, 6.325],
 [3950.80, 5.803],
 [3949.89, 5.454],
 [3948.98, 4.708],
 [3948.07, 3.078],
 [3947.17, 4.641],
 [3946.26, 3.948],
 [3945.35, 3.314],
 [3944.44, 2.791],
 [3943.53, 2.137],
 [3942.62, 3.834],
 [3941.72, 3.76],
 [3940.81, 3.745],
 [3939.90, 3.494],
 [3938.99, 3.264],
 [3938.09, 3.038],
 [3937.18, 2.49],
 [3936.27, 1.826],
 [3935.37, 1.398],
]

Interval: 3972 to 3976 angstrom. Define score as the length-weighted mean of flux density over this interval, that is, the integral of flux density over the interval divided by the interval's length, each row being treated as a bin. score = 4.3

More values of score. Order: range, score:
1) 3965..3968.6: 2.0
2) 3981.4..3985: 6.0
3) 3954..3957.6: 5.1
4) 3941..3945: 3.2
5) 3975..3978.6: 4.7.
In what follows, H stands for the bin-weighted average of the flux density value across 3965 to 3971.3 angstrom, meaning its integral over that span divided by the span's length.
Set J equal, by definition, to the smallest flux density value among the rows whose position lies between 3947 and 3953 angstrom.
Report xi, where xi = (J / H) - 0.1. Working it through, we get 1.5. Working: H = 2.0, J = 3.078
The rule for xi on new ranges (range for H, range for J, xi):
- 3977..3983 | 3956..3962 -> 0.4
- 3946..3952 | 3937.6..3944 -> 0.3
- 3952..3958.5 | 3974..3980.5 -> 0.7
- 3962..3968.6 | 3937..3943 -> 0.9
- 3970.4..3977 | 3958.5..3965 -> 0.6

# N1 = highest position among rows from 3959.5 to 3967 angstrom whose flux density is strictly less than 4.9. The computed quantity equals 3966.30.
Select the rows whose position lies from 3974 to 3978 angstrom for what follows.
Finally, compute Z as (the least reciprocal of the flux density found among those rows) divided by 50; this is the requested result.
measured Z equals 0.0040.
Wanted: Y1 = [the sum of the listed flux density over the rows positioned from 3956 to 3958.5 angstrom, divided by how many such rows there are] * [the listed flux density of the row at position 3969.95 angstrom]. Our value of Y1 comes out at 10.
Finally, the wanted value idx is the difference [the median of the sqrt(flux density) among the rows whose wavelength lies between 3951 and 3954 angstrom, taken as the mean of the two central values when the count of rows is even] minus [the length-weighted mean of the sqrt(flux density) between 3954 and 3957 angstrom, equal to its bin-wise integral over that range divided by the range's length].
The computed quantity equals 0.2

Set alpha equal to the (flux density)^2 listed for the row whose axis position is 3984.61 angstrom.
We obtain 36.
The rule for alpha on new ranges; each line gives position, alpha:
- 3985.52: 35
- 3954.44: 26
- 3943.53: 5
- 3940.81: 14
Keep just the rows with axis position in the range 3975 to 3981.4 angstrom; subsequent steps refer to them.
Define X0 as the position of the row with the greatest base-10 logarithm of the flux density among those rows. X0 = 3980.94 angstrom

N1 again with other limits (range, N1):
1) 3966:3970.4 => 3969.95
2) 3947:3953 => 3952.62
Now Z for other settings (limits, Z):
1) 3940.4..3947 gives 0.0051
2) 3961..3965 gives 0.0057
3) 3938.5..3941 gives 0.0053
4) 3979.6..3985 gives 0.0026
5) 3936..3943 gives 0.0052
